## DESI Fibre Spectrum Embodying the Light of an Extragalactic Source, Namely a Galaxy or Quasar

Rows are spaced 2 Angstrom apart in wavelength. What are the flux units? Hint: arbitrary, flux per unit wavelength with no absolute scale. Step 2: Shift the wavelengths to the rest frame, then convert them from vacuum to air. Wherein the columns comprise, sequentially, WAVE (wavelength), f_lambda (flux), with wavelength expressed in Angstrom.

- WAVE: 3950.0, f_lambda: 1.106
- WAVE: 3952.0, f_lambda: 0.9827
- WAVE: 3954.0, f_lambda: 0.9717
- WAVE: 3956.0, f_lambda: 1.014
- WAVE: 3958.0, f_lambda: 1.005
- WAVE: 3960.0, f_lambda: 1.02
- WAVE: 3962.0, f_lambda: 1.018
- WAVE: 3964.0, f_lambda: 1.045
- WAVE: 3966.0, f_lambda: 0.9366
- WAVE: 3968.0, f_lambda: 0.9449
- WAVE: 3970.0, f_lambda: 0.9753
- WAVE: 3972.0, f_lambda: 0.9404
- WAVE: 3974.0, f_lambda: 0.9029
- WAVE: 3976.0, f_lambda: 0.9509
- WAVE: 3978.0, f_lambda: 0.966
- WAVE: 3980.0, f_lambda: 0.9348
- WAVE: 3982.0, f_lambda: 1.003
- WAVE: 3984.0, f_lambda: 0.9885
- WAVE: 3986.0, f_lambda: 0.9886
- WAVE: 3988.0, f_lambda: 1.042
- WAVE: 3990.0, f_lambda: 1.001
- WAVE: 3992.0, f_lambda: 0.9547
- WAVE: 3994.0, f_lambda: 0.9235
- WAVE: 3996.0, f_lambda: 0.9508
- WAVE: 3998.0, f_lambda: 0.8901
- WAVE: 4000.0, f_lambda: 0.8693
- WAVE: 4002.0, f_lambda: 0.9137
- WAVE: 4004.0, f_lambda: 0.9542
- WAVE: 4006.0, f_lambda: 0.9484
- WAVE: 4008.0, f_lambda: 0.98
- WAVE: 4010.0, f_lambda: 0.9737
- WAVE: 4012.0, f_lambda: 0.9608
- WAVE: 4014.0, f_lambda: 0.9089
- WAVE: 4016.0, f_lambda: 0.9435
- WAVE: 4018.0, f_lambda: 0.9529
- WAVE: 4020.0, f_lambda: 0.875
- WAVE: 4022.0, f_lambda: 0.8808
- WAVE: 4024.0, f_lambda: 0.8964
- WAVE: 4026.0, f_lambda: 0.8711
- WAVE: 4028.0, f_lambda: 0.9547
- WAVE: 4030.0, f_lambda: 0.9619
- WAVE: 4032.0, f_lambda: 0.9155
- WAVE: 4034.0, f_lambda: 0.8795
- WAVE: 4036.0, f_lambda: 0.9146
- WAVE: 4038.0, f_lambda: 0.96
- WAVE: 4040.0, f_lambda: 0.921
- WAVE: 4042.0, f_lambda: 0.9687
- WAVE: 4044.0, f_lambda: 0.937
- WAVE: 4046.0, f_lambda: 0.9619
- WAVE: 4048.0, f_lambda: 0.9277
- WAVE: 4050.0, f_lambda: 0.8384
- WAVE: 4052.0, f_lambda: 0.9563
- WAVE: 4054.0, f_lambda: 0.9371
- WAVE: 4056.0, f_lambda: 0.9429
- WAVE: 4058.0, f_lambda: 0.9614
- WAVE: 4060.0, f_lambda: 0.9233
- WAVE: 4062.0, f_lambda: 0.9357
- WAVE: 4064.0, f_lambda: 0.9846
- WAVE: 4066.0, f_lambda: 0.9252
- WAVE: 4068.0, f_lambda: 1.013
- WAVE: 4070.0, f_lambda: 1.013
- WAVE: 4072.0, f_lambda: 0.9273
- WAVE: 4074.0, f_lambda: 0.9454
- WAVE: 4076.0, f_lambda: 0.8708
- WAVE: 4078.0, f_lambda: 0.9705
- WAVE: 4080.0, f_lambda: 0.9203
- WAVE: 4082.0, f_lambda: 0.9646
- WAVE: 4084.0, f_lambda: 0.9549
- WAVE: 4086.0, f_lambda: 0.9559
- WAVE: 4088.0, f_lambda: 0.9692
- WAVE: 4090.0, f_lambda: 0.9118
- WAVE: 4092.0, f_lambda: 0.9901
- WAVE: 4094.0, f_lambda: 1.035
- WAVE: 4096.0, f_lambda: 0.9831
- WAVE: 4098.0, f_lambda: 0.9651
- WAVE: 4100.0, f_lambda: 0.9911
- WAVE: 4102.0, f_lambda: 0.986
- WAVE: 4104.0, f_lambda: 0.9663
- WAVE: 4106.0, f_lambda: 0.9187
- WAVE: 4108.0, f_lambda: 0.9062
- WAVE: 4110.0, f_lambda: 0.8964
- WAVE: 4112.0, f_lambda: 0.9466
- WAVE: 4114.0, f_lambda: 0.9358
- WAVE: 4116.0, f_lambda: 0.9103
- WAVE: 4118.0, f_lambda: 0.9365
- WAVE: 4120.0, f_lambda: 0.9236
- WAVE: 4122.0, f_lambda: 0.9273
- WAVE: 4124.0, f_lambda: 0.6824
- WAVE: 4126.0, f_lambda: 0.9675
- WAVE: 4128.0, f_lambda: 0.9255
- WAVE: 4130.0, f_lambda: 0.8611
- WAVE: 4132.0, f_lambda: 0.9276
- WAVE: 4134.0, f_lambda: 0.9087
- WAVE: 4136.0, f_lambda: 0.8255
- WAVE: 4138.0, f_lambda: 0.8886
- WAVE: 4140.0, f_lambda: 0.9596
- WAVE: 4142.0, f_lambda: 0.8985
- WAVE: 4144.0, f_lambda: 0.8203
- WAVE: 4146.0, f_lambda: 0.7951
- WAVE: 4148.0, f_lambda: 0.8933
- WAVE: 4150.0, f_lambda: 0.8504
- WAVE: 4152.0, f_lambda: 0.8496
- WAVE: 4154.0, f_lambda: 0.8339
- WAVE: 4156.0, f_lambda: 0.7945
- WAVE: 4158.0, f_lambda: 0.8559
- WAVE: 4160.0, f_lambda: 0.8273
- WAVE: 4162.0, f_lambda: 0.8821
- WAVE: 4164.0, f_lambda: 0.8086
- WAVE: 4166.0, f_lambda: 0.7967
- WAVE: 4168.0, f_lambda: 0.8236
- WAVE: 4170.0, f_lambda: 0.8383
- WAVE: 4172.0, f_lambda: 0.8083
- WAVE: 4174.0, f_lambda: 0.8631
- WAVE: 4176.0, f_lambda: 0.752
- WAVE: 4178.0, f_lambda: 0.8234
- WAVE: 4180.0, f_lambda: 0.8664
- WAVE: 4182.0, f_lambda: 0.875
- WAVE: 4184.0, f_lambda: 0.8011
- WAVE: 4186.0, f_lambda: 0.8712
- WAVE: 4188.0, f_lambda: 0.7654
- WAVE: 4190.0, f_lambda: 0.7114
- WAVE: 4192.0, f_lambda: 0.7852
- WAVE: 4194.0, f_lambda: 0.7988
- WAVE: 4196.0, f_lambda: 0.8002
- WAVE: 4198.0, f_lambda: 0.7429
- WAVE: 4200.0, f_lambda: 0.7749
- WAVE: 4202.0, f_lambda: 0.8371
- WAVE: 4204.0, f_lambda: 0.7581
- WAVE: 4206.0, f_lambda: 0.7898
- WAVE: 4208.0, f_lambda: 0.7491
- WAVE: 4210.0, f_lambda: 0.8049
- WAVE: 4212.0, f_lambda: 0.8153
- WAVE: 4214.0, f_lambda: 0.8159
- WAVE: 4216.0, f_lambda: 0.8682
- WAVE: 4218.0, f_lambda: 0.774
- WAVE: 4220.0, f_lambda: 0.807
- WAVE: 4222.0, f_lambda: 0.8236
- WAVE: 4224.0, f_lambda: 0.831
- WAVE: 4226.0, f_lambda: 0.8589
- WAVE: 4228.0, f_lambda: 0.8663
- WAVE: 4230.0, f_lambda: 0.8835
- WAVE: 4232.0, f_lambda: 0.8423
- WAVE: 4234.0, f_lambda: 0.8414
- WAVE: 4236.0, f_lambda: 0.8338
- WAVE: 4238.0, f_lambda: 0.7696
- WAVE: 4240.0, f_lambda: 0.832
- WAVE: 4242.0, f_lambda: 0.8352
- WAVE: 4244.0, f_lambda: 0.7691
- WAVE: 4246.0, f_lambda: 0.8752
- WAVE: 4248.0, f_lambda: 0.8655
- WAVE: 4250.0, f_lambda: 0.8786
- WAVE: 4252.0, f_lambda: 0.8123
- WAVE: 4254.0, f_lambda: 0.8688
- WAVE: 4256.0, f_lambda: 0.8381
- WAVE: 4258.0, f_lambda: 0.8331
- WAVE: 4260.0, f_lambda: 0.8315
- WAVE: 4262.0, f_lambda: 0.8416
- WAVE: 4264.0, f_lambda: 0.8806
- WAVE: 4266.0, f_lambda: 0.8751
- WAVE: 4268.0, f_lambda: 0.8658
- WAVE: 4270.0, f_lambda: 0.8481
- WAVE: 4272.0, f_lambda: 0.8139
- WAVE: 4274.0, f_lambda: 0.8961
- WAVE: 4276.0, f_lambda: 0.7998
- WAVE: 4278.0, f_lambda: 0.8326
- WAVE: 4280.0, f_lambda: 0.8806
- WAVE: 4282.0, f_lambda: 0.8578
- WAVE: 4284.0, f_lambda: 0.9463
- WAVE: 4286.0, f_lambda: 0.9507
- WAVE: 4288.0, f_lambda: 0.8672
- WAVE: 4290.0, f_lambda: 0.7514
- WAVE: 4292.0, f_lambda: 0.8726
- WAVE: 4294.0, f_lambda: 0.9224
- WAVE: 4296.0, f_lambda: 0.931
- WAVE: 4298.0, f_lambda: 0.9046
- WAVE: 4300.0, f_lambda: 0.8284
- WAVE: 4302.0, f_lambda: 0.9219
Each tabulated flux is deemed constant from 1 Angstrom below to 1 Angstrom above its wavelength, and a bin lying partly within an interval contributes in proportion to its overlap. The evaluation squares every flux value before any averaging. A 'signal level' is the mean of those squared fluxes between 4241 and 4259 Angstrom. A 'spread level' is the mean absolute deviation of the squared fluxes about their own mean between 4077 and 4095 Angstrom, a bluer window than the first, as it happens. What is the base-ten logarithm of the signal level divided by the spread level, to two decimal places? 1.17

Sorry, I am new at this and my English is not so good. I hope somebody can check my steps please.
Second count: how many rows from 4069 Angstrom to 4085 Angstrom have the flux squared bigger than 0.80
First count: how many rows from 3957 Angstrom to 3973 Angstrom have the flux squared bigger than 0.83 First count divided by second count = 1.1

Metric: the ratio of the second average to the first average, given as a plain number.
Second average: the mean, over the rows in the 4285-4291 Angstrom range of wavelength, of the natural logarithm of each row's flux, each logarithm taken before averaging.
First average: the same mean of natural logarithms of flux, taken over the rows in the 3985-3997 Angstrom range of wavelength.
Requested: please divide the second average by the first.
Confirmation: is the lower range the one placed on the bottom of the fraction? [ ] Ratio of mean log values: 6.6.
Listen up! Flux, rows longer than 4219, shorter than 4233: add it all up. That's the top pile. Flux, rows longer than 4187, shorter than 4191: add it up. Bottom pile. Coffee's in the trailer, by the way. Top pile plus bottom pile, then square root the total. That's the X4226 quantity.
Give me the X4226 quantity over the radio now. 2.7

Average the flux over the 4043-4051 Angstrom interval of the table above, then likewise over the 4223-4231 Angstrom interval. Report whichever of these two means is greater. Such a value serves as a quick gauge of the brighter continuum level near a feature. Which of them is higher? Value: 0.92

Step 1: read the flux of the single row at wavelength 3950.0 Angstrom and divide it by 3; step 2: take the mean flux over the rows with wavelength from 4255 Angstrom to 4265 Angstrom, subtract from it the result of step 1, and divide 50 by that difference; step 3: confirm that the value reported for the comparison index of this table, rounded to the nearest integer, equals 105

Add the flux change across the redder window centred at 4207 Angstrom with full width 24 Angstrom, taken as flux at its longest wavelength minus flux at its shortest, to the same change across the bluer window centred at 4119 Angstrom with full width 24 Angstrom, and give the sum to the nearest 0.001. -0.071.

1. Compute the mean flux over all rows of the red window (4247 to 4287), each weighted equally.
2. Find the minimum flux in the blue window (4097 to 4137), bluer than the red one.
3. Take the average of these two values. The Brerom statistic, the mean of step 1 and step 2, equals 0.77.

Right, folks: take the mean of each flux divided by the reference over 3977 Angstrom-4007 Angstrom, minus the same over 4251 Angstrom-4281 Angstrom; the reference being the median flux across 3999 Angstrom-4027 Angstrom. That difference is 0.12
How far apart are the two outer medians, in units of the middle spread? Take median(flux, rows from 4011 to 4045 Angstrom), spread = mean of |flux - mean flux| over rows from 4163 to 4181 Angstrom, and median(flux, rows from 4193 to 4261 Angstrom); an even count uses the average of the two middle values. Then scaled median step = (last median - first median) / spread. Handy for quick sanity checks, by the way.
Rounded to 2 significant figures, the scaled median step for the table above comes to -3.5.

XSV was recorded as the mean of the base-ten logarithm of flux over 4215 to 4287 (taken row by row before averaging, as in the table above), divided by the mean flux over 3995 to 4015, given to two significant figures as -0.077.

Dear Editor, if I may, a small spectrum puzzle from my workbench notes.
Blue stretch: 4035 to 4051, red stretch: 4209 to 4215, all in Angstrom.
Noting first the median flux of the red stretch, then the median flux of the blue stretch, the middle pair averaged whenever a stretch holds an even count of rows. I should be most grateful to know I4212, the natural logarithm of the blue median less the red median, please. -2.15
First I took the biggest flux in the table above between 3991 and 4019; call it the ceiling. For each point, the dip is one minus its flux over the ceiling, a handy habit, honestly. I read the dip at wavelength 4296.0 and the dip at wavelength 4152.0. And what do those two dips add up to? 0.18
